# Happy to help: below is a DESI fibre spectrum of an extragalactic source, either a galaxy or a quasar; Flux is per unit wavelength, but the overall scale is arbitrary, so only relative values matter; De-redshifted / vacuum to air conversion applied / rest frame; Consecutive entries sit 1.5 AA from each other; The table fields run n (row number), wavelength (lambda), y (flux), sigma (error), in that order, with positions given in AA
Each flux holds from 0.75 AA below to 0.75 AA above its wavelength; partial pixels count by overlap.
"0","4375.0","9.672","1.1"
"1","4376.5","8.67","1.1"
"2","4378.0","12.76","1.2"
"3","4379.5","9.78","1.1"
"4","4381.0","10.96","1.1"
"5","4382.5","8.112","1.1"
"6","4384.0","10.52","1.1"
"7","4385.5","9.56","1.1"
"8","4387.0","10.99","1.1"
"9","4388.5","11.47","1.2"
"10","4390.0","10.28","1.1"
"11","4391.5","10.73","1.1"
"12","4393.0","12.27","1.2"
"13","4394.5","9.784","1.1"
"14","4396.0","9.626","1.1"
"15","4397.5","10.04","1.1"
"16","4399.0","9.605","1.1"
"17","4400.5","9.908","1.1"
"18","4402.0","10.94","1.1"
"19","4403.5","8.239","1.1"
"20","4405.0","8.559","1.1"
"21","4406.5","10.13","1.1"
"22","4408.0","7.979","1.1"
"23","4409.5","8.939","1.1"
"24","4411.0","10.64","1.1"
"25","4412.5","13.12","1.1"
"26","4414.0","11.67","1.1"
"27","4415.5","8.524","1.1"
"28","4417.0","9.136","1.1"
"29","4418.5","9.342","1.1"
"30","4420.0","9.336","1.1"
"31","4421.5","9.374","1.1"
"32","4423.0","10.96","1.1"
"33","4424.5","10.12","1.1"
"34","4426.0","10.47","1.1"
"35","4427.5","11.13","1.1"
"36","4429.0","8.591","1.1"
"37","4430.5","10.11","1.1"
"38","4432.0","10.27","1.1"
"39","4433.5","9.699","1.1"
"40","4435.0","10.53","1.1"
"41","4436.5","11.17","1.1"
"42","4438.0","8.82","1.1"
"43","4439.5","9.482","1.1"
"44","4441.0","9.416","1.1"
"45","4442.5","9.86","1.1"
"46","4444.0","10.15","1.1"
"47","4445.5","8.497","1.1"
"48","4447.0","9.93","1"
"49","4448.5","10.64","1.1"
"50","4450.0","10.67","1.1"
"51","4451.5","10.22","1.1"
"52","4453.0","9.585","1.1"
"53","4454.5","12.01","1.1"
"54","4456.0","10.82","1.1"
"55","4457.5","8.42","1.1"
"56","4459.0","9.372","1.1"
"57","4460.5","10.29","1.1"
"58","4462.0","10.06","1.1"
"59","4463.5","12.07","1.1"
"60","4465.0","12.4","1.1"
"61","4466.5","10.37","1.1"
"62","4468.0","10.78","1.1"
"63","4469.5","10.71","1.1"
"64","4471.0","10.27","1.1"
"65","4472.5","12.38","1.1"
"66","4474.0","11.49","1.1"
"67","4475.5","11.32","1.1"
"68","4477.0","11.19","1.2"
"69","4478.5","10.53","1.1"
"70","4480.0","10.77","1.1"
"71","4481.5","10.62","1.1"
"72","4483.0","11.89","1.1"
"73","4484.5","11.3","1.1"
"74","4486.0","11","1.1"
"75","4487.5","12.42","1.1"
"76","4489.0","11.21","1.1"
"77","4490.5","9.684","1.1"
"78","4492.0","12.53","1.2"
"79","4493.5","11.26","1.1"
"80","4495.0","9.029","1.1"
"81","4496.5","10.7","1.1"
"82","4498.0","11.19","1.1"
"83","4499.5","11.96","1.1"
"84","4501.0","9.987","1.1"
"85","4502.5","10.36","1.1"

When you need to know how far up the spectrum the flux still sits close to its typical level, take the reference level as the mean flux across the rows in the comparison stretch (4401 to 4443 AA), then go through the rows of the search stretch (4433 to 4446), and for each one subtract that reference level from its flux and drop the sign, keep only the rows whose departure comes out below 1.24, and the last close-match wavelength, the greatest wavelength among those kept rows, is 4444.0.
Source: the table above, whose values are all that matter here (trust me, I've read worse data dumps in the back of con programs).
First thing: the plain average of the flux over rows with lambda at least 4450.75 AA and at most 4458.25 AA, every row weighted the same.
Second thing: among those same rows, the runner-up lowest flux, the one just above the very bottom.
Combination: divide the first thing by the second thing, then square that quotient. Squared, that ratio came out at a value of 1.13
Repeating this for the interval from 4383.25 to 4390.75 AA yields 1.06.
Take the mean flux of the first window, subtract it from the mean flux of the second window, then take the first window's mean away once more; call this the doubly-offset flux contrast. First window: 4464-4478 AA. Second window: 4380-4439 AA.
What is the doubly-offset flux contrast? -12.4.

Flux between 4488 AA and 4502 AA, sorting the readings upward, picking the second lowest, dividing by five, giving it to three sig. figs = 1.94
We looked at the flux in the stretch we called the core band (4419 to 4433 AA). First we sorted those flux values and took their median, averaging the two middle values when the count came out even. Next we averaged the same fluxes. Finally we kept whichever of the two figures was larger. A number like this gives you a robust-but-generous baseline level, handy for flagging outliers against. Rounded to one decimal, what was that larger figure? 10.1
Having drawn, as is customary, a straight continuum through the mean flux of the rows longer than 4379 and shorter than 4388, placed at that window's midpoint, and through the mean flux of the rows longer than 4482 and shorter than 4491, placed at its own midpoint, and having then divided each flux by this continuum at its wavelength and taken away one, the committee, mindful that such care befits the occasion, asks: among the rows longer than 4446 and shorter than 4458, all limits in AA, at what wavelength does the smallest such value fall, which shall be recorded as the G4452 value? 4457.5 AA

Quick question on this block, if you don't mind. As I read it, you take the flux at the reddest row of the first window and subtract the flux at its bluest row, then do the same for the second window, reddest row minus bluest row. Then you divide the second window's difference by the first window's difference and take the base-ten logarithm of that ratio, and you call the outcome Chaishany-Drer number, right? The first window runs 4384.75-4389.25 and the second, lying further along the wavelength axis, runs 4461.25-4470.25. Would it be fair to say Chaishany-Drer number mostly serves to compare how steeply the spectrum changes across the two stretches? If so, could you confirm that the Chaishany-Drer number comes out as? -0.47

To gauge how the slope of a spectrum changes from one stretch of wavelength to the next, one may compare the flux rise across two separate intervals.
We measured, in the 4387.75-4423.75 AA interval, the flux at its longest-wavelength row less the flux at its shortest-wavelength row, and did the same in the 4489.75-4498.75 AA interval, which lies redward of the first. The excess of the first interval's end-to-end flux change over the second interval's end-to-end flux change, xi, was -2.0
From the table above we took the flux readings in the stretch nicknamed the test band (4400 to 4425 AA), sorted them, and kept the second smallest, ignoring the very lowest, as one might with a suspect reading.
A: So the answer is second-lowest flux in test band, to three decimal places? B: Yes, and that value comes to 8.239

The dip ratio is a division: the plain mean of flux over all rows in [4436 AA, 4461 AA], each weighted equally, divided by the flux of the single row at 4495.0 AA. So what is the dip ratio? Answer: 1.10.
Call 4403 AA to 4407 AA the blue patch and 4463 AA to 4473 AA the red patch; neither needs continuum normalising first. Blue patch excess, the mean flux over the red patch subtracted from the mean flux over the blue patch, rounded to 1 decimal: -2.3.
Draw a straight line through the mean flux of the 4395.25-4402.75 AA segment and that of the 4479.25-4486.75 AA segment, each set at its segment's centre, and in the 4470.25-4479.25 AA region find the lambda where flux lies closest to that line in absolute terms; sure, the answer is 4477.0 AA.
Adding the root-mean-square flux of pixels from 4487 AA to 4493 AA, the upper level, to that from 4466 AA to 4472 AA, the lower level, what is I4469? 22.1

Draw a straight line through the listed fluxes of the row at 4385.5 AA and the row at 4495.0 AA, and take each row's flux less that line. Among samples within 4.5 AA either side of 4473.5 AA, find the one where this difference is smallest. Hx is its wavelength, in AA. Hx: 4471.0 AA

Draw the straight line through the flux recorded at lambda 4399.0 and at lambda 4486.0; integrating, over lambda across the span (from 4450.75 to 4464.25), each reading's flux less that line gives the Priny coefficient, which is -3.1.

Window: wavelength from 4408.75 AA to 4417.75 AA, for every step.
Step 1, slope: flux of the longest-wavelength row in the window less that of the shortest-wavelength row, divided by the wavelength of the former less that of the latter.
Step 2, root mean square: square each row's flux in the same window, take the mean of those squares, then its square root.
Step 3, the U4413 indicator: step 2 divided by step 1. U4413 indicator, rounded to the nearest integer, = 399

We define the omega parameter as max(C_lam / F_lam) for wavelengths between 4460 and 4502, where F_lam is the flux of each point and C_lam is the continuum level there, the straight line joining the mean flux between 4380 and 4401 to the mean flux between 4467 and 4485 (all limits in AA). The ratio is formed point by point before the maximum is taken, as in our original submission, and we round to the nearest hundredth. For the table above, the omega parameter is 1.25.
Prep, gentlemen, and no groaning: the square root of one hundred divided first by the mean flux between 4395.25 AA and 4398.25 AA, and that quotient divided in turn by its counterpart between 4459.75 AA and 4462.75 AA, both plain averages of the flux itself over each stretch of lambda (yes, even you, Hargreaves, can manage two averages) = 1.00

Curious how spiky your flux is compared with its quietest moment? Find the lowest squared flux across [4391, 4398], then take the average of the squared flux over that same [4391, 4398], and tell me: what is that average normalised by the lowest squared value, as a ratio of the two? 1.20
